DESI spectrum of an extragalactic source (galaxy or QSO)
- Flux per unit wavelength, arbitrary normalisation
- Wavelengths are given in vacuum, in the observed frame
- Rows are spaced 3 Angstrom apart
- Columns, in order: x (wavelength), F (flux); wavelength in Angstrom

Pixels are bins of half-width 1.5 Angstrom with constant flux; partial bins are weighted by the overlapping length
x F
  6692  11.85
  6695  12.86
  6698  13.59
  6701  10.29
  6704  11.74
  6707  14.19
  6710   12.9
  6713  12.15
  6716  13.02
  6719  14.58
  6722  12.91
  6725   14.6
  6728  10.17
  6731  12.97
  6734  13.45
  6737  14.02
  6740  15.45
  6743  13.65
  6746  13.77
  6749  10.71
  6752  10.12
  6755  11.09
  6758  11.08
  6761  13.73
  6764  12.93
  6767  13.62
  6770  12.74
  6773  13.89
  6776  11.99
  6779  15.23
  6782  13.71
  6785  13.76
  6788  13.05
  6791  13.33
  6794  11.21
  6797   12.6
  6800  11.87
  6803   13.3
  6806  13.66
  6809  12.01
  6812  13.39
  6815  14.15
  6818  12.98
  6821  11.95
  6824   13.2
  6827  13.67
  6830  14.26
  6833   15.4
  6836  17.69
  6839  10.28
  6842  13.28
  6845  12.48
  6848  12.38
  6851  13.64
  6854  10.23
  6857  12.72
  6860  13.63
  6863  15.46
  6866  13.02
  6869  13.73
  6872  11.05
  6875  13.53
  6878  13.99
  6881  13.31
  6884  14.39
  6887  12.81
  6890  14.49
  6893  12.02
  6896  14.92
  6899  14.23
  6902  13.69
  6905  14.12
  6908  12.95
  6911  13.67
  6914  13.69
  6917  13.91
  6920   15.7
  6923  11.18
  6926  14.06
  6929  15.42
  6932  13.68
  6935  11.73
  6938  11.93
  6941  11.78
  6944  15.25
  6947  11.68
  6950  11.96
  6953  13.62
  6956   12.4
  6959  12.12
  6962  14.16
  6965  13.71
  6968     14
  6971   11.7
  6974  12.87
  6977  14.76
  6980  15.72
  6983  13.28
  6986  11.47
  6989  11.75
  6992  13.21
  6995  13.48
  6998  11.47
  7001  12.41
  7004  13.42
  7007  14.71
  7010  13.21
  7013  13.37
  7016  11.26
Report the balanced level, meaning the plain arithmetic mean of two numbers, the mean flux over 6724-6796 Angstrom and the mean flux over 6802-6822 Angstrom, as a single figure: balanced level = 13.00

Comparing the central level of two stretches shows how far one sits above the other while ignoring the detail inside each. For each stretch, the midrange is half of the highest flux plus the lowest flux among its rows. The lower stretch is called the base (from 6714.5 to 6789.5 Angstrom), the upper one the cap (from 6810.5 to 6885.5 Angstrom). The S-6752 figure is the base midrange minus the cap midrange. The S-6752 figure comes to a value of -1.2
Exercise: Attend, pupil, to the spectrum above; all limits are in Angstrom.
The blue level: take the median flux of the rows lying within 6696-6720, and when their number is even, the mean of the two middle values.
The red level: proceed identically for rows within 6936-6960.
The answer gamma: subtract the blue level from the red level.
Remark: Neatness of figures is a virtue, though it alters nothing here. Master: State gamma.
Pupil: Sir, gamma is -0.92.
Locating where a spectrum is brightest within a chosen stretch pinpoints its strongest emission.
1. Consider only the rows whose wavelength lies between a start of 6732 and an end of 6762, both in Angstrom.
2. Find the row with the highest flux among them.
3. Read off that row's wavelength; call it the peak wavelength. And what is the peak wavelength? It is 6740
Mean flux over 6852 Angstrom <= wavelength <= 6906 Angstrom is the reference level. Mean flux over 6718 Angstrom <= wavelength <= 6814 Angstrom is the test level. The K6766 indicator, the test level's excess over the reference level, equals -0.45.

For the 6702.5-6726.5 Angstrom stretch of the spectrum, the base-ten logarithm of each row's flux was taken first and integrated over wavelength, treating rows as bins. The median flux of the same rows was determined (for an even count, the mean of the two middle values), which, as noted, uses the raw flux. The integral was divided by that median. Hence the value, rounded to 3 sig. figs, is 2.08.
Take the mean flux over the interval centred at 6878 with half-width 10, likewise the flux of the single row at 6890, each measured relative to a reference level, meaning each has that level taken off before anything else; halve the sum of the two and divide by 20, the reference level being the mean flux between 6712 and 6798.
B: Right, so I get 0.046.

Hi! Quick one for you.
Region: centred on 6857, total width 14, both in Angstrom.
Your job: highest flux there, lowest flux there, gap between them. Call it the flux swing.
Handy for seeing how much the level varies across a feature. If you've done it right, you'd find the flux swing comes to 5.2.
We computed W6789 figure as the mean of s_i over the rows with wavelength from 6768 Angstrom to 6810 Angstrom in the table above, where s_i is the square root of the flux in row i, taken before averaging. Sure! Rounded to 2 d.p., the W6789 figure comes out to 3.61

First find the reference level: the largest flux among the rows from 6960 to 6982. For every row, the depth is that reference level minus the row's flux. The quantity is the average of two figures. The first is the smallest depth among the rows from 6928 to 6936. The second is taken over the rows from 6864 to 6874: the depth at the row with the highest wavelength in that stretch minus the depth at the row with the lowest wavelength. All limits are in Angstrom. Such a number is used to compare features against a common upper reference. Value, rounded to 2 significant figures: 1.1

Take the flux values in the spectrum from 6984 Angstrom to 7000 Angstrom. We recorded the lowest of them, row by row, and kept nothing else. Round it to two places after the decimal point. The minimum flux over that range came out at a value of 11.47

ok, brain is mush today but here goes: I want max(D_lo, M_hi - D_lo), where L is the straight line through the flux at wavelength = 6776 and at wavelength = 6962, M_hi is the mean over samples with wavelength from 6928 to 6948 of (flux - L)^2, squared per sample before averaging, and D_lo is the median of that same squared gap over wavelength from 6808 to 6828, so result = 2.8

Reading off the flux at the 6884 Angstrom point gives 14.39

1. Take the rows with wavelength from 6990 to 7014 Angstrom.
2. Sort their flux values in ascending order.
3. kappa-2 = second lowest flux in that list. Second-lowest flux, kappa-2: 12.41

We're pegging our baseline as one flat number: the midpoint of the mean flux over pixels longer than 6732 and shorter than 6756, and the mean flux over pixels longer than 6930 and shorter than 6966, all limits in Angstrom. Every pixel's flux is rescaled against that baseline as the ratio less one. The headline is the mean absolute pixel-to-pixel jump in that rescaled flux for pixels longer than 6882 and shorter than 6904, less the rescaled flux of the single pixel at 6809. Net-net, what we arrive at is 0.19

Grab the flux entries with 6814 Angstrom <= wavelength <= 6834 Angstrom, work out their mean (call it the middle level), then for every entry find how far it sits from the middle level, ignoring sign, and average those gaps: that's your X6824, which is 0.81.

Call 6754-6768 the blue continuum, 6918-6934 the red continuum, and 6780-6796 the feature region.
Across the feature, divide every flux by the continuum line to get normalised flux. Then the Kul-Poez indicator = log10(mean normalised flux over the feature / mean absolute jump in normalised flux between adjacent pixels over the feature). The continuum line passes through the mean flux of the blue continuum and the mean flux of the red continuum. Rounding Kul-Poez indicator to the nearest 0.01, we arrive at 1.22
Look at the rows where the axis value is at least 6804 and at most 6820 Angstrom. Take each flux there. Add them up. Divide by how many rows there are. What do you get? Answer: 13.2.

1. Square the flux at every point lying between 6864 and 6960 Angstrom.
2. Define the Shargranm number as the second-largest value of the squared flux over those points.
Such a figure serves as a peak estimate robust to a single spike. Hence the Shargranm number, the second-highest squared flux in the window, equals 238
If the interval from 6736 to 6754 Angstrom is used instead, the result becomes 197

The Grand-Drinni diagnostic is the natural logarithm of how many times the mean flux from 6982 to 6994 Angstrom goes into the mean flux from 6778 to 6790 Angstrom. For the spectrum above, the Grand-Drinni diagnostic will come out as 0.11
